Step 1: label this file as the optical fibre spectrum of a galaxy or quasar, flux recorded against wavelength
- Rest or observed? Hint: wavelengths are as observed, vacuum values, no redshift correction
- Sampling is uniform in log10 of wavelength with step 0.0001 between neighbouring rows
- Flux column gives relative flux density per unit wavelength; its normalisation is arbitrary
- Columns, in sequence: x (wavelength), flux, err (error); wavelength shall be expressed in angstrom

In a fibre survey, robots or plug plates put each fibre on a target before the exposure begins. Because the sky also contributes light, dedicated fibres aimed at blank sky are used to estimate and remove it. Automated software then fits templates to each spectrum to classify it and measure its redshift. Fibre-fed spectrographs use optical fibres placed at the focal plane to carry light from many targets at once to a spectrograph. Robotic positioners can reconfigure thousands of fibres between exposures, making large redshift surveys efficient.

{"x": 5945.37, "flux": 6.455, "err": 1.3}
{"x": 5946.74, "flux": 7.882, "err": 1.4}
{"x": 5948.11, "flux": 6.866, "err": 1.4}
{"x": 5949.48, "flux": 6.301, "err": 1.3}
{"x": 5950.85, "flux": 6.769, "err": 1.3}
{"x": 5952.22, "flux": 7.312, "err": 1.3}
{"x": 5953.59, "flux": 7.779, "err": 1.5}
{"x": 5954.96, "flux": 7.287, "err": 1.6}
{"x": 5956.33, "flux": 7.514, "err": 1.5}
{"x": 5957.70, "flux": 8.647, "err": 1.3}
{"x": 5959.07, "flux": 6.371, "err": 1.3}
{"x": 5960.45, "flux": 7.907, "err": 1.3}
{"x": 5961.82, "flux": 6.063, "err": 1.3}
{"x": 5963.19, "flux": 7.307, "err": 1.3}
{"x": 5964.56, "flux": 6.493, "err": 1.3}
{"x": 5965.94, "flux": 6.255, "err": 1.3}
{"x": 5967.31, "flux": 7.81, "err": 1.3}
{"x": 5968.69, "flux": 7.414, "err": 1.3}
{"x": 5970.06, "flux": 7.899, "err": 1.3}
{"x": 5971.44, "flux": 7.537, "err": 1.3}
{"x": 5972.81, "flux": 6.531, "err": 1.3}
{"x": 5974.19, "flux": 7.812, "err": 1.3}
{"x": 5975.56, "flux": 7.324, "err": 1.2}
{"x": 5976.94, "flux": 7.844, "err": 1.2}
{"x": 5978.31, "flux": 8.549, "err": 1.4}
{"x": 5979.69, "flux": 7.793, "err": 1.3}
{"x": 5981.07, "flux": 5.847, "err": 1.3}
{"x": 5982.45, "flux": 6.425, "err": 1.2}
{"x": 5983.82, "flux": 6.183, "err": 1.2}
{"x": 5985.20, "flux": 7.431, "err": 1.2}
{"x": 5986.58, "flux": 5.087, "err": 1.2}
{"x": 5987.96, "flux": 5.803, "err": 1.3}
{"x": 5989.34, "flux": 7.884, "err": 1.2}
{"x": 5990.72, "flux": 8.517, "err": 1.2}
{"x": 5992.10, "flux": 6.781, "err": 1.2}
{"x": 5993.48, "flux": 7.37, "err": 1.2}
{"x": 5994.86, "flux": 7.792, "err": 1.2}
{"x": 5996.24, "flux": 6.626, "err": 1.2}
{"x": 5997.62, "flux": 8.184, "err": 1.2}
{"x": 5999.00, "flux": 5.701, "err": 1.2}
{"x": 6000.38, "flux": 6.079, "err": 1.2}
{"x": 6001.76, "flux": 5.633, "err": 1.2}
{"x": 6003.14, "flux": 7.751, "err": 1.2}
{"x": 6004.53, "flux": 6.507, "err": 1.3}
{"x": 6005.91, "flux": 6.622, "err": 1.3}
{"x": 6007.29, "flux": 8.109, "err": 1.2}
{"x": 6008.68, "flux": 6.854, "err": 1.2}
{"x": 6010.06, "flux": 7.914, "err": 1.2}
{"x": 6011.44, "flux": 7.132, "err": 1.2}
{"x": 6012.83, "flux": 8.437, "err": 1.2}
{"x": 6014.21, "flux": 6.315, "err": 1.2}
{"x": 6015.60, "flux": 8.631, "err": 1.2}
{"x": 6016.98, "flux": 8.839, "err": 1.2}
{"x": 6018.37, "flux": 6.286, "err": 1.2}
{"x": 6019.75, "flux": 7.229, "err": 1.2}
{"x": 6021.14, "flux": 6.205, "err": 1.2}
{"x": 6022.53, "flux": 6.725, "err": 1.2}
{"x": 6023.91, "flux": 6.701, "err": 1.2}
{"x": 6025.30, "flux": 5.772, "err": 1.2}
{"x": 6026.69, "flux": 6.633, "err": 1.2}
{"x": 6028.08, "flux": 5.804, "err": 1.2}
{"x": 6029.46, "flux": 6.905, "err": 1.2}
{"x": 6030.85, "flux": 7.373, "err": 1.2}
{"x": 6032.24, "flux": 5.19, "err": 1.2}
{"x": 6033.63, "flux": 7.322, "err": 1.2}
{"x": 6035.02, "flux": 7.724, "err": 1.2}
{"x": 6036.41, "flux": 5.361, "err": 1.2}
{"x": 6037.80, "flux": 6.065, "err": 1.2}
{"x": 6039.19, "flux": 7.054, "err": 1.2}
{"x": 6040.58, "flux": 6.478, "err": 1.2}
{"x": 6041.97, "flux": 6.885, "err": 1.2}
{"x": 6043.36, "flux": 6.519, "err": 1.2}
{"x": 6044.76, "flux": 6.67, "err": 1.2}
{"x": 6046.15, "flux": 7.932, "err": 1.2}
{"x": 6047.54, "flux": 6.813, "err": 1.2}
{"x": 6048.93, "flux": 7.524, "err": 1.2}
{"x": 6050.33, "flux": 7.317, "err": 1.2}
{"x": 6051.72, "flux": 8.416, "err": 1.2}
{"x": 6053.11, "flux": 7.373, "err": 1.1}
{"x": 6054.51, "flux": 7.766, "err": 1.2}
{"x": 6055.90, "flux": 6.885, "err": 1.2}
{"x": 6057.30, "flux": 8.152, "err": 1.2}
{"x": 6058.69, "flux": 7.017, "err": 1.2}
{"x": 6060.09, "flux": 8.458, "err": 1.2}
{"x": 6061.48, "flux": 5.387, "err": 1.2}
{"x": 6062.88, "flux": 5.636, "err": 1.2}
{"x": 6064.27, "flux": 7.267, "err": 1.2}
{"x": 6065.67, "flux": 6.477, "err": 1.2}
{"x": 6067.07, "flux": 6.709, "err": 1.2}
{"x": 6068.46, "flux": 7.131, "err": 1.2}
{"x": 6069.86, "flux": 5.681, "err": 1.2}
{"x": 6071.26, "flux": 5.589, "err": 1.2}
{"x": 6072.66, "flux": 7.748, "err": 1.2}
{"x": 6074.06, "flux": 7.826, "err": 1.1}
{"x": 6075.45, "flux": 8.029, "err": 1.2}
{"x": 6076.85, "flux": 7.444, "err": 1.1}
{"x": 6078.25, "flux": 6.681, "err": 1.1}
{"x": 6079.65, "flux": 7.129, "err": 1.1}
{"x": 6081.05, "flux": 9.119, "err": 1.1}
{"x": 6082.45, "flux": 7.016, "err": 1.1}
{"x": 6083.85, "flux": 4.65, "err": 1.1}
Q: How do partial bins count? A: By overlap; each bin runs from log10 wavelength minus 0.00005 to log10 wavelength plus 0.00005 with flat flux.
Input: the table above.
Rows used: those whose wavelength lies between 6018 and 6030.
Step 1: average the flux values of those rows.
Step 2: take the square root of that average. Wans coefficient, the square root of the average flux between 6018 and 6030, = 2.54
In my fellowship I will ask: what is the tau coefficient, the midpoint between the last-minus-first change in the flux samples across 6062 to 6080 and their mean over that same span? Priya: 4.2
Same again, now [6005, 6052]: 4.4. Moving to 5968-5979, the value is 4.4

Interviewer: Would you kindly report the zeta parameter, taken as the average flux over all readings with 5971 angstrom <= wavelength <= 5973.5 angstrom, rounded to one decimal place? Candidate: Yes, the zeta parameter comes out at 7.0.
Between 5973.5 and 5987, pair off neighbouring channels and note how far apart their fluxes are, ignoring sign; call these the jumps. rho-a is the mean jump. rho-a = 0.98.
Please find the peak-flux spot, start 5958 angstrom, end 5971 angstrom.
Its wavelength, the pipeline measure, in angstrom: 5960.45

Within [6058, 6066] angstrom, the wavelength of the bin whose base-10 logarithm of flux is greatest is 6060.09 angstrom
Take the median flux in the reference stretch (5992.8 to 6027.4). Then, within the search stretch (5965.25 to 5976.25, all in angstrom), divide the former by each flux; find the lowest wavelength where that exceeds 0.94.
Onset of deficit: 5965.94 angstrom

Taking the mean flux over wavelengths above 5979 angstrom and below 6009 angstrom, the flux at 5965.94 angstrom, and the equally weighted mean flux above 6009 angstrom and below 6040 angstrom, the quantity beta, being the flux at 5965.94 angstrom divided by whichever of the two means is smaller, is 0.91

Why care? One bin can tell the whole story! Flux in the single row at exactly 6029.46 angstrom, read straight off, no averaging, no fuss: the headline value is 6.905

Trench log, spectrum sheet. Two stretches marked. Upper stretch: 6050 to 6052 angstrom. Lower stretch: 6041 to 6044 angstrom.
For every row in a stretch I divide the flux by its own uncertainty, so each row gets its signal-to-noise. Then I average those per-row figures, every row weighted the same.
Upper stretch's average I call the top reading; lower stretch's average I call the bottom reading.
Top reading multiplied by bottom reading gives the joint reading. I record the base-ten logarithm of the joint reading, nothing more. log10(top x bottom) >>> 1.56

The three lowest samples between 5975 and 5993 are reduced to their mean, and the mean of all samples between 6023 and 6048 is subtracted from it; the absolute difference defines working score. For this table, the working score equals 1.04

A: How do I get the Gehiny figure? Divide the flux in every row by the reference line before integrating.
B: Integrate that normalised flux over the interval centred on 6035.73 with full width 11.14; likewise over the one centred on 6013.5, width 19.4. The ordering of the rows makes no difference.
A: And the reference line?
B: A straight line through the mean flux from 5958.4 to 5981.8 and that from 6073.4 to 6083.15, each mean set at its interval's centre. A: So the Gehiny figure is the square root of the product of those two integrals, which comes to 14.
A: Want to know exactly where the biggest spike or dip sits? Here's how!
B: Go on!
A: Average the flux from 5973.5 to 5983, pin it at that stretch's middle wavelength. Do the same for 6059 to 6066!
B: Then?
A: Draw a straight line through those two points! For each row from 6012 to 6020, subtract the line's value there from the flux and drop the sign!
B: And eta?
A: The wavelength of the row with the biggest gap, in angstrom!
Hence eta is 6016.98 angstrom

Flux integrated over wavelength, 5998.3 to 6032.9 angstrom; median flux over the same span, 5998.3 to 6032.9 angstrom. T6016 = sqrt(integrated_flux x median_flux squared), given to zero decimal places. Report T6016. 103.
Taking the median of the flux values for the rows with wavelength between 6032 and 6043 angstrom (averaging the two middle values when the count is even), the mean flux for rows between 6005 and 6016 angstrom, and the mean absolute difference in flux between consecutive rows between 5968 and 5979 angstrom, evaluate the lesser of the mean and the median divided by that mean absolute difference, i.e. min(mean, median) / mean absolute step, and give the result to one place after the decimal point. 9.6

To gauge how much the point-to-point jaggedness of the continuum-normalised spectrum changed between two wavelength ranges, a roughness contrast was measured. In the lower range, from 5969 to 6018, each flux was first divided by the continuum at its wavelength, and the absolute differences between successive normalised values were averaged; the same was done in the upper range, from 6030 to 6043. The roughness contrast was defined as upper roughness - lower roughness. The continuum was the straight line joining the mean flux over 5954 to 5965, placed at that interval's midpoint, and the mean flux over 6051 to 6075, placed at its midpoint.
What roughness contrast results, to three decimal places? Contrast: 0.017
